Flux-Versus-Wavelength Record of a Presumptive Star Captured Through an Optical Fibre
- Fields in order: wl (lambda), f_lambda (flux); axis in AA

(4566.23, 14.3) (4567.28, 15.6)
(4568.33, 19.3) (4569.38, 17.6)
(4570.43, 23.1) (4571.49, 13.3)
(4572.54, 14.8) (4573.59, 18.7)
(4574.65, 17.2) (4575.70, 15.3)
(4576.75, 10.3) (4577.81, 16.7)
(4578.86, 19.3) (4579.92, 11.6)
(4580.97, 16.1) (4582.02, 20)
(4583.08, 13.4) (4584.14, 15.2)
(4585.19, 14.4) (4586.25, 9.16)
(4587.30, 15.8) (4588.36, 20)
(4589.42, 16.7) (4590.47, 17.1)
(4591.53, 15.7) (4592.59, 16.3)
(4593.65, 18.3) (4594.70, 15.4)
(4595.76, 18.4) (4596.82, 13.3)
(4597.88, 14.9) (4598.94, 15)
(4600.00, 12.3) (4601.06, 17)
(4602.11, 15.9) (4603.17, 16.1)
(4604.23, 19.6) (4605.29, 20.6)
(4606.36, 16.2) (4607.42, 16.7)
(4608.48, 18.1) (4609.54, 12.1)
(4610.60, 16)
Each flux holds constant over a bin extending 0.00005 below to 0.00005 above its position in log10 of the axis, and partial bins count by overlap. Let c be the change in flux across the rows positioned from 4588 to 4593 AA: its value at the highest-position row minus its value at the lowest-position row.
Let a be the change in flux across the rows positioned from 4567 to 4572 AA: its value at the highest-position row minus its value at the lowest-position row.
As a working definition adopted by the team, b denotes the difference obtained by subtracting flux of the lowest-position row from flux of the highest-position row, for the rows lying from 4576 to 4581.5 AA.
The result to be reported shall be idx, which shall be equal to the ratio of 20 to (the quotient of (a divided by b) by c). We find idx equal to 187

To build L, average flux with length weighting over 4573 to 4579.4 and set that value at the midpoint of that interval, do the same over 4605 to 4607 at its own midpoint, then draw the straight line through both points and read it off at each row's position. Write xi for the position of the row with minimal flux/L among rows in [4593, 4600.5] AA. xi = 4600.00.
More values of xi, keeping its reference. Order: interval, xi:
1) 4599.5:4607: 4600.00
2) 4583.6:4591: 4586.25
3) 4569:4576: 4571.49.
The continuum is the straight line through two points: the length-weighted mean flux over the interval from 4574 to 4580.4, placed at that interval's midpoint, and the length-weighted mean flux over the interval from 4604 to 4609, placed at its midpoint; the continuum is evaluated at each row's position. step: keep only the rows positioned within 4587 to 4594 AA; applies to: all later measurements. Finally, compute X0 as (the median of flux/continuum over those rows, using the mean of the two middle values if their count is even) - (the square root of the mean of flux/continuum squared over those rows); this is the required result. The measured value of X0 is -0.02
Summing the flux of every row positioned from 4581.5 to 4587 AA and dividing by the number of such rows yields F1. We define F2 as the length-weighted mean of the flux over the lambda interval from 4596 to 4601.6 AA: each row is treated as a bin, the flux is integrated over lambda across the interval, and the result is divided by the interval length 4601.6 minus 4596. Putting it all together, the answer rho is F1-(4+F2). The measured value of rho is -4.28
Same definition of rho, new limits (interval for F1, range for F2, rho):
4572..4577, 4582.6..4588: -2.53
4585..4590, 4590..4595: -5.39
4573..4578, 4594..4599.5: -3.84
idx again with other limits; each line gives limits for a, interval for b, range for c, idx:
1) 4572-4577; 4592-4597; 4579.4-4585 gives 48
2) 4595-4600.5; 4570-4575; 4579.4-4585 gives 70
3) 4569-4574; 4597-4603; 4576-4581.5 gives 105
